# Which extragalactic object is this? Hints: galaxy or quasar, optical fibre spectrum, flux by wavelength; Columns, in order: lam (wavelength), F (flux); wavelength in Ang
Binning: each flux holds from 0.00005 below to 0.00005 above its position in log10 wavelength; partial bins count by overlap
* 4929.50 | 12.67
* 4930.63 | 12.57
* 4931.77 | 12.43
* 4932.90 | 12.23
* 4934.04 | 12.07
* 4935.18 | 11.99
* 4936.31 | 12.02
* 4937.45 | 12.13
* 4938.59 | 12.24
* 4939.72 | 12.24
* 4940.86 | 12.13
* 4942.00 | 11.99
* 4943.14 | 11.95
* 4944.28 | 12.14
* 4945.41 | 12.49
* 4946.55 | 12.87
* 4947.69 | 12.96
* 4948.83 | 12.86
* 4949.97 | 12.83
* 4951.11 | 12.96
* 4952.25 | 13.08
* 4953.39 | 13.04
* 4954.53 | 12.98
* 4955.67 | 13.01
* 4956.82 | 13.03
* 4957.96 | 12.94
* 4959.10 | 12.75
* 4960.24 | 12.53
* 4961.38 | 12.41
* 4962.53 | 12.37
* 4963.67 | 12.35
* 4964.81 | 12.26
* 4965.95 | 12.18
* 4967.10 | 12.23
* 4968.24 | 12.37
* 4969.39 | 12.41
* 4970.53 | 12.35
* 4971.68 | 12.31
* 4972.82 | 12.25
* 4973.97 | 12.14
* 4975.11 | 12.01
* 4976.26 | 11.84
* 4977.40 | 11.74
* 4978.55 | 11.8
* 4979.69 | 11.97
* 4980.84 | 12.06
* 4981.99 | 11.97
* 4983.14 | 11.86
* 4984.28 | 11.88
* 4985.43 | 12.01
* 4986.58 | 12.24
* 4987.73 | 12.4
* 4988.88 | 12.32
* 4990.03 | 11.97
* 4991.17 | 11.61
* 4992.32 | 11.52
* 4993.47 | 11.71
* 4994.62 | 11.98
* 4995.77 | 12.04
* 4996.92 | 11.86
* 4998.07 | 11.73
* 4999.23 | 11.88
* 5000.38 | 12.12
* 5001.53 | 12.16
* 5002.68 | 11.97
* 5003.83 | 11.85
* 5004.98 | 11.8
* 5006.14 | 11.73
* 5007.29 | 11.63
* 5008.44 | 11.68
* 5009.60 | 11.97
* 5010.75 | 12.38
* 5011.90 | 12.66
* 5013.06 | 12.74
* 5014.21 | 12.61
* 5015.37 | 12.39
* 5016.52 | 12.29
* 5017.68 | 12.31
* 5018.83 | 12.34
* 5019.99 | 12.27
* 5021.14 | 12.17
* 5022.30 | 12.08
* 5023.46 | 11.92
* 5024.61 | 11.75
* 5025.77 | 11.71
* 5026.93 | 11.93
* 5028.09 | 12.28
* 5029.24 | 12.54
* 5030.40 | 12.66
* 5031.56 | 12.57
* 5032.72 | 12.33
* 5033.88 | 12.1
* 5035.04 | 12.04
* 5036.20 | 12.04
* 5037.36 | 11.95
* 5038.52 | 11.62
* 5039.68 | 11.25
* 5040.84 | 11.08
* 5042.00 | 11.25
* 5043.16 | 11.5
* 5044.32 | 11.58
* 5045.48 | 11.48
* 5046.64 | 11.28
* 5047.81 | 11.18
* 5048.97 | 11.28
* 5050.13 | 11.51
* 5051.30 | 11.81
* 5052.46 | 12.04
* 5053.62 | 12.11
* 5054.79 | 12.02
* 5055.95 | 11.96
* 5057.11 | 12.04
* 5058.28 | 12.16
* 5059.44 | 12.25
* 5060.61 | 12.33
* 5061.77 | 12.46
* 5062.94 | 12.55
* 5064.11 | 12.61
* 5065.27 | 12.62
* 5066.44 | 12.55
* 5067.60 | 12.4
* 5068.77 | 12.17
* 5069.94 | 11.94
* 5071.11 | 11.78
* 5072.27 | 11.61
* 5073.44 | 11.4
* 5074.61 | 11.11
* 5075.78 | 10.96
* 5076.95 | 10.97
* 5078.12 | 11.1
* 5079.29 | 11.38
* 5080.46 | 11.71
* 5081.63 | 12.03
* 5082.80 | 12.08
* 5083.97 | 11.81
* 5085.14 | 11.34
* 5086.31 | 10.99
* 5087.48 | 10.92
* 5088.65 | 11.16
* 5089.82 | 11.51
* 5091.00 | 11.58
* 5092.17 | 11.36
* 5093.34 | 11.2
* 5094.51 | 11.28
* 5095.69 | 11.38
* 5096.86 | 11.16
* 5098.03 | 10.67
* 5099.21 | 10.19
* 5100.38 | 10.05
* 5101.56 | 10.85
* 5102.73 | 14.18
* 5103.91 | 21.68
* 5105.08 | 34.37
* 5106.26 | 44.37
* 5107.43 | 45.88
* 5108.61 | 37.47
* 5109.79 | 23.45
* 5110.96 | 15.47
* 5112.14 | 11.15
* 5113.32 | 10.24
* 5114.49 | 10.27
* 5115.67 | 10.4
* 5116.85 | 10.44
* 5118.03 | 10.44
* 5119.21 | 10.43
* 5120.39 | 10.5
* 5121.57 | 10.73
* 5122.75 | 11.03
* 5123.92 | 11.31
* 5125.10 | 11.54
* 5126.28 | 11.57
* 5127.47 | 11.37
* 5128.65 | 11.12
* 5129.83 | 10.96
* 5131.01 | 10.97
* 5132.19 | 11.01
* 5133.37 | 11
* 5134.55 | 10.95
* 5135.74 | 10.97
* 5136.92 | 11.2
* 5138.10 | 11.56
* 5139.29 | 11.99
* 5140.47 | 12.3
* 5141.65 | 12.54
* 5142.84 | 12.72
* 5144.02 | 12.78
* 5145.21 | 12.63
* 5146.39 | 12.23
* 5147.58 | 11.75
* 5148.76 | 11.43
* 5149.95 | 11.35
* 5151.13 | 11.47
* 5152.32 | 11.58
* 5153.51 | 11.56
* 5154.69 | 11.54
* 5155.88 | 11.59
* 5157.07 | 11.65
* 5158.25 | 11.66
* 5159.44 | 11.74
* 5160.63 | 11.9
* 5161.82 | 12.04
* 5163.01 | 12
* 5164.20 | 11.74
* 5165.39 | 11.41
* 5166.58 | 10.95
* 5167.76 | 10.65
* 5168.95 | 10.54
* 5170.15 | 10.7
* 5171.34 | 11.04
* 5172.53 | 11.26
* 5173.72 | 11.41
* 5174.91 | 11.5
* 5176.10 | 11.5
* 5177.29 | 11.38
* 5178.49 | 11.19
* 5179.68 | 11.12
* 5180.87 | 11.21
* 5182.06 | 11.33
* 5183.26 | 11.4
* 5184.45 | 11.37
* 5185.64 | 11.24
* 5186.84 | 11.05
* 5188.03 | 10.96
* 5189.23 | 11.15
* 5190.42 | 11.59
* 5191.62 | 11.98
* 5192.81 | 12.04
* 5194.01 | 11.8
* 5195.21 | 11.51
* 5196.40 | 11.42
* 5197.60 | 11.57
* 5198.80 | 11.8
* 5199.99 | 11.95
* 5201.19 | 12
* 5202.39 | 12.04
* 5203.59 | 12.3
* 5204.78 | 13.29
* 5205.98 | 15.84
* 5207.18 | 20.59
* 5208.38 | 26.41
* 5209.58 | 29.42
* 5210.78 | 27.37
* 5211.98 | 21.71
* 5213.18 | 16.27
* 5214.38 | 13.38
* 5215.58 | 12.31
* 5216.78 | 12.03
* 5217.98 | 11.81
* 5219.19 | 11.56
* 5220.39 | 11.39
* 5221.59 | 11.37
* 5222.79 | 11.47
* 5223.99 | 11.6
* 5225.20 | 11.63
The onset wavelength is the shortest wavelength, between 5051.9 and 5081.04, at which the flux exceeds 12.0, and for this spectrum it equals 5052.46 Ang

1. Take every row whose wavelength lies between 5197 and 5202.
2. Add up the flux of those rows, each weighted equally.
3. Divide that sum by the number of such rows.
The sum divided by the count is 11.8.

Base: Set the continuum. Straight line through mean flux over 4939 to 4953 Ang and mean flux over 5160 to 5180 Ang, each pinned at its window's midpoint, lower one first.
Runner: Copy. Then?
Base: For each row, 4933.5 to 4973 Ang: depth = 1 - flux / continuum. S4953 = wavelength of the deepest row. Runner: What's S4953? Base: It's 4935.18 Ang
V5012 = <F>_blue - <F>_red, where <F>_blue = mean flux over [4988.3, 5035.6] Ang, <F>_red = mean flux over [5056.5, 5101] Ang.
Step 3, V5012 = 0.5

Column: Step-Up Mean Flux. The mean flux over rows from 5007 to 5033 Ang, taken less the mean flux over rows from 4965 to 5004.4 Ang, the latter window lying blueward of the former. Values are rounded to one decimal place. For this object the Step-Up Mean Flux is 0.2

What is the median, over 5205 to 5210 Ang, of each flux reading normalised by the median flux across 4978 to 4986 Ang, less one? 0.96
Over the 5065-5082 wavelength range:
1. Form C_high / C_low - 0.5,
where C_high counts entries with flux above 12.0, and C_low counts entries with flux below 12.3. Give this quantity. -0.08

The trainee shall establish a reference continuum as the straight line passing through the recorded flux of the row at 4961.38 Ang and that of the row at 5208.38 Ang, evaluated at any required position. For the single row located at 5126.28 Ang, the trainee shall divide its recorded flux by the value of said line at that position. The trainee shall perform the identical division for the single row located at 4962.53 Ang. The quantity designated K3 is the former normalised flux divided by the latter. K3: 0.54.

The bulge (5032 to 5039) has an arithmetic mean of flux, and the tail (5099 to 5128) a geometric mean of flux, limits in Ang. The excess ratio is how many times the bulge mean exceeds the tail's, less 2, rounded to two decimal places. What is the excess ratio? -1.17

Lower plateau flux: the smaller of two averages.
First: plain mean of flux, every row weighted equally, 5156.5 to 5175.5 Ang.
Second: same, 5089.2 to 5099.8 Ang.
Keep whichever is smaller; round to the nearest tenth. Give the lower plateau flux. 11.1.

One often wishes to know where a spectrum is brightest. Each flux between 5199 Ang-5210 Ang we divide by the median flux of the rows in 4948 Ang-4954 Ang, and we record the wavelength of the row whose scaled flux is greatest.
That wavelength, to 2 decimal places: 5209.58 Ang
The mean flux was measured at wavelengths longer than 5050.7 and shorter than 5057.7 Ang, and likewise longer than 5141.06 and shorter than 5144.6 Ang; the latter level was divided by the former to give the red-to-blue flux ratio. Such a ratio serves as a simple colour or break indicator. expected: 1.06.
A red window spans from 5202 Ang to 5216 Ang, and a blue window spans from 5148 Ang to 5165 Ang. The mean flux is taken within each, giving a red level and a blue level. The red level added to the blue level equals 30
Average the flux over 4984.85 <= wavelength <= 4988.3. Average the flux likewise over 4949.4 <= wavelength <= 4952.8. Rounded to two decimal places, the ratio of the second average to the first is 1.06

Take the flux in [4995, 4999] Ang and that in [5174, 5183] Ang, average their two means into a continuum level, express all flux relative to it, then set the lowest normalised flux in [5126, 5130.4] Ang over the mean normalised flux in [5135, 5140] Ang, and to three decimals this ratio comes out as 0.959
